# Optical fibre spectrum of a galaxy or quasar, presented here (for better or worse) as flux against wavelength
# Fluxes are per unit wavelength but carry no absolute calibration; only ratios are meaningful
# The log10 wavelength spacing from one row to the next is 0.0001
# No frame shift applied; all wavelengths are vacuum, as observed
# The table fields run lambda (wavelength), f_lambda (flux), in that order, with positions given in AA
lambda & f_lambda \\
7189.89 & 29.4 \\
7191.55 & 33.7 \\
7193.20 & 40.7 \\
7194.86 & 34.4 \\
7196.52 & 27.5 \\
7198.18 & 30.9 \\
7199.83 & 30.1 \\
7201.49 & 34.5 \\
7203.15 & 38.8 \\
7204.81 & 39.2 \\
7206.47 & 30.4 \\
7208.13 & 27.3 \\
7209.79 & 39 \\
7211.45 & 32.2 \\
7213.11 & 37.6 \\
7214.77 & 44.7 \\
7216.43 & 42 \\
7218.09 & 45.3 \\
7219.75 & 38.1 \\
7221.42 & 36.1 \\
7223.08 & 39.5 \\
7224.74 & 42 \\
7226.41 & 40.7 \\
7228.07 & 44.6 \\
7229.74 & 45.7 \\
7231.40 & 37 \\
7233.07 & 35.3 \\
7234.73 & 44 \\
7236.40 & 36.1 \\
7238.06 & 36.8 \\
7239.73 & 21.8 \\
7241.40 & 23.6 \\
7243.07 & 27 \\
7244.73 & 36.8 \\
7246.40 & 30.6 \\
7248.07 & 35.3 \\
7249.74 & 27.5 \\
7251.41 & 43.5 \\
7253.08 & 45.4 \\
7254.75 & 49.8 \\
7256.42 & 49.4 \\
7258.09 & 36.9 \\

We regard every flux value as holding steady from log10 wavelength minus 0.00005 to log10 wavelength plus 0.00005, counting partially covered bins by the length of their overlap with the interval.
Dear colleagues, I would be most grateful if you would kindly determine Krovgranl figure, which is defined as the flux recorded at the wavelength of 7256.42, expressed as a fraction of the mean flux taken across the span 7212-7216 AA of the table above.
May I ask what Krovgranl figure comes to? 1.2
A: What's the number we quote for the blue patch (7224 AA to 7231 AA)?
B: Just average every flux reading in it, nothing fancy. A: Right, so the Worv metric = 43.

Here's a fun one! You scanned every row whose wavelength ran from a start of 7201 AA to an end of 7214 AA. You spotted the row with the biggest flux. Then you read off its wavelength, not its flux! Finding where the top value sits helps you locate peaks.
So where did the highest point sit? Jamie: 7204.81 AA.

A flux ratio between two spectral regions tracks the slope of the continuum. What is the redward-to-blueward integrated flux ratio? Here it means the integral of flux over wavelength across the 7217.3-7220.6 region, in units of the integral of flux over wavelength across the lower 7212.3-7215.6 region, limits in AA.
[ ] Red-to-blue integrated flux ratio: 1.01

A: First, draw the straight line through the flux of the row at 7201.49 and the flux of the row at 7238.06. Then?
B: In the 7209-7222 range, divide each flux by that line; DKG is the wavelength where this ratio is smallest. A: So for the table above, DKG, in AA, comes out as 7211.45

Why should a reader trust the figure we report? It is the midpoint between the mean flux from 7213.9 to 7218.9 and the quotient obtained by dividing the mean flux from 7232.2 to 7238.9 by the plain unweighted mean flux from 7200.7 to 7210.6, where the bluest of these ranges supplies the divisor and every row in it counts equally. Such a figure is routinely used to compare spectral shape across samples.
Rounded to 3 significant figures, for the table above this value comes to 22.5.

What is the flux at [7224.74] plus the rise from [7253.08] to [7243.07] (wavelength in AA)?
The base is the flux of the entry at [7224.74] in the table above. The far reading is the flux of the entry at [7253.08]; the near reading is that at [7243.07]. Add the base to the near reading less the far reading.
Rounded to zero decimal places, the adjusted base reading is 24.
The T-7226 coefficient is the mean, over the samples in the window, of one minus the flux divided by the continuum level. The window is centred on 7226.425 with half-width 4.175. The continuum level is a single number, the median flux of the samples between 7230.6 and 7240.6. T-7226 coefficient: -0.17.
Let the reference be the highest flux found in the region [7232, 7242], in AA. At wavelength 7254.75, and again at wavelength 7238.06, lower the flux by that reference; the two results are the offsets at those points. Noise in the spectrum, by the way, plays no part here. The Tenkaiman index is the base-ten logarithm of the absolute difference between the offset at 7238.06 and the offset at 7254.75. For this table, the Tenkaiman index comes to 1.1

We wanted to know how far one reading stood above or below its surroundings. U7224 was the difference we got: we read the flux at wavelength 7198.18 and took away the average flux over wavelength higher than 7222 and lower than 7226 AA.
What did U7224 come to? -10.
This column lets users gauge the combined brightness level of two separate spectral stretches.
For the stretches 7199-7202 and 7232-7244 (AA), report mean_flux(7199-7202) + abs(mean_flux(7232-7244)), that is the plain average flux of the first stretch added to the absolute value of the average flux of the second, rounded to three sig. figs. 64.4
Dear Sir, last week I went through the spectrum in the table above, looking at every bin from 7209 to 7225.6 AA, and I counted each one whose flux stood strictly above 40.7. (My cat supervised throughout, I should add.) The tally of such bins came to 4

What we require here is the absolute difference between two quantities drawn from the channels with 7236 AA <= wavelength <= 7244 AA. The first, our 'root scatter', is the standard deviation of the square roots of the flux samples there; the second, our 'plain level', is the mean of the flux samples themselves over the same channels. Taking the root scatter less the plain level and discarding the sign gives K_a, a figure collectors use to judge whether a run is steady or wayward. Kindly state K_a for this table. 28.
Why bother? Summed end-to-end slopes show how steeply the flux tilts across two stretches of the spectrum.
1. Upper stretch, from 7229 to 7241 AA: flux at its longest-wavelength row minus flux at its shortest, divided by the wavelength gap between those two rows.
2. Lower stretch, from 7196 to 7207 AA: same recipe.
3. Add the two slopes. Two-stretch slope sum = -2.1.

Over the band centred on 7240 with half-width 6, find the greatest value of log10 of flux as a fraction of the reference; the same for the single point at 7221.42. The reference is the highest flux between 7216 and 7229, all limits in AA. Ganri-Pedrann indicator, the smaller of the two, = -0.10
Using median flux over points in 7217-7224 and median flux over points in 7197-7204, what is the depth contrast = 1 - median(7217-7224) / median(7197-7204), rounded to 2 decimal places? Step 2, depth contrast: -0.19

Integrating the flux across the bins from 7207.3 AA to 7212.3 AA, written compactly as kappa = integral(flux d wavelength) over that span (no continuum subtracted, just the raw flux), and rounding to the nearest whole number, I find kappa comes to 164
